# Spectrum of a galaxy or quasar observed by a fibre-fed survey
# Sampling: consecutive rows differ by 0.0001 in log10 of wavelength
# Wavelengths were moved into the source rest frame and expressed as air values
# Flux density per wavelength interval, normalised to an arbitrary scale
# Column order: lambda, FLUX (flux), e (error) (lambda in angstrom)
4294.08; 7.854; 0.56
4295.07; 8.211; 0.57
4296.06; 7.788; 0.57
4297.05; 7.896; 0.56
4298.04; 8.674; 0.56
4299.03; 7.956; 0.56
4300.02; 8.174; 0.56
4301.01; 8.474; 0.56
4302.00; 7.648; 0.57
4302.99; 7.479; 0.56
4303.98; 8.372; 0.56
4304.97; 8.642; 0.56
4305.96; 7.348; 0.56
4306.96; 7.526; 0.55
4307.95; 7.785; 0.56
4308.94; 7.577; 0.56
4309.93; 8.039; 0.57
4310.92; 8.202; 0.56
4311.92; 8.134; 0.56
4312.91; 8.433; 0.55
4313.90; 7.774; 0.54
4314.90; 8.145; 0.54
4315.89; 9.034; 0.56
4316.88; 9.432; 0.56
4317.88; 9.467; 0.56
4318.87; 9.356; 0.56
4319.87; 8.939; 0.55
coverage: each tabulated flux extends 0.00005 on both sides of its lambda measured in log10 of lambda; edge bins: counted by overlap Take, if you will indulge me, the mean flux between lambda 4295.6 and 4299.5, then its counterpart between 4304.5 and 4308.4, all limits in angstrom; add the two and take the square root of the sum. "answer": 3.99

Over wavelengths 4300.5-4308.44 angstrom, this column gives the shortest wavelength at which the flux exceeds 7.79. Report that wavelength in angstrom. 4301.01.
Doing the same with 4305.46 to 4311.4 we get 4309.93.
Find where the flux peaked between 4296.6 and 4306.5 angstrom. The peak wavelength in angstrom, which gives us 4298.04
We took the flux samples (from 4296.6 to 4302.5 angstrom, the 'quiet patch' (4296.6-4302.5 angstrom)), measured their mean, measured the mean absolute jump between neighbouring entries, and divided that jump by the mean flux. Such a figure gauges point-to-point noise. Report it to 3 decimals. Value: 0.070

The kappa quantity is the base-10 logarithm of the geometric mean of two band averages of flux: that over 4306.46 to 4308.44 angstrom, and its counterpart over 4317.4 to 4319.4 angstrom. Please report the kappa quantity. 0.93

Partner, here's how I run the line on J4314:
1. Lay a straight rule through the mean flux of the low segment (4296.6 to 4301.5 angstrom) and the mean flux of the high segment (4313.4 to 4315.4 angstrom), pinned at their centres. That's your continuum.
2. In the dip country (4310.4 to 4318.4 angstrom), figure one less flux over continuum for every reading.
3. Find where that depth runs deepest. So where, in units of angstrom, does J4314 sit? 4313.90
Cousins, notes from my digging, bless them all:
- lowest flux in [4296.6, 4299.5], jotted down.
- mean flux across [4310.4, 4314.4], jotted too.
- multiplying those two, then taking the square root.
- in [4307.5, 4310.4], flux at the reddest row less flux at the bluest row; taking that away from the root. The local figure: 7.8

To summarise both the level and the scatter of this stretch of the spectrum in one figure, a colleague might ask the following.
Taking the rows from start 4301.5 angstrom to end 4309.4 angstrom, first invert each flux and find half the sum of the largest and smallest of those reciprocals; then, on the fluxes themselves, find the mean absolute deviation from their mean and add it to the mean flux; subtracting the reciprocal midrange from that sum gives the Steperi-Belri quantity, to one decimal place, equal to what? 8.0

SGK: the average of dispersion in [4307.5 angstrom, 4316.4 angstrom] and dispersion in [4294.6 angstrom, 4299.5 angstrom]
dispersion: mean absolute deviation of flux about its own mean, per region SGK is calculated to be 0.28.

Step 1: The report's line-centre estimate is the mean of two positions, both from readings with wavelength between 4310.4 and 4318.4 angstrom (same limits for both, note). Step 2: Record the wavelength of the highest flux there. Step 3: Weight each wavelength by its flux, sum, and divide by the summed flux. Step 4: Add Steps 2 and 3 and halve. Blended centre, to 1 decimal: 4316.2 angstrom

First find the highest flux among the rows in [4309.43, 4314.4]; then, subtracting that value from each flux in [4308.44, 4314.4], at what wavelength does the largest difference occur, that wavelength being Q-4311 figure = 4312.91 angstrom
